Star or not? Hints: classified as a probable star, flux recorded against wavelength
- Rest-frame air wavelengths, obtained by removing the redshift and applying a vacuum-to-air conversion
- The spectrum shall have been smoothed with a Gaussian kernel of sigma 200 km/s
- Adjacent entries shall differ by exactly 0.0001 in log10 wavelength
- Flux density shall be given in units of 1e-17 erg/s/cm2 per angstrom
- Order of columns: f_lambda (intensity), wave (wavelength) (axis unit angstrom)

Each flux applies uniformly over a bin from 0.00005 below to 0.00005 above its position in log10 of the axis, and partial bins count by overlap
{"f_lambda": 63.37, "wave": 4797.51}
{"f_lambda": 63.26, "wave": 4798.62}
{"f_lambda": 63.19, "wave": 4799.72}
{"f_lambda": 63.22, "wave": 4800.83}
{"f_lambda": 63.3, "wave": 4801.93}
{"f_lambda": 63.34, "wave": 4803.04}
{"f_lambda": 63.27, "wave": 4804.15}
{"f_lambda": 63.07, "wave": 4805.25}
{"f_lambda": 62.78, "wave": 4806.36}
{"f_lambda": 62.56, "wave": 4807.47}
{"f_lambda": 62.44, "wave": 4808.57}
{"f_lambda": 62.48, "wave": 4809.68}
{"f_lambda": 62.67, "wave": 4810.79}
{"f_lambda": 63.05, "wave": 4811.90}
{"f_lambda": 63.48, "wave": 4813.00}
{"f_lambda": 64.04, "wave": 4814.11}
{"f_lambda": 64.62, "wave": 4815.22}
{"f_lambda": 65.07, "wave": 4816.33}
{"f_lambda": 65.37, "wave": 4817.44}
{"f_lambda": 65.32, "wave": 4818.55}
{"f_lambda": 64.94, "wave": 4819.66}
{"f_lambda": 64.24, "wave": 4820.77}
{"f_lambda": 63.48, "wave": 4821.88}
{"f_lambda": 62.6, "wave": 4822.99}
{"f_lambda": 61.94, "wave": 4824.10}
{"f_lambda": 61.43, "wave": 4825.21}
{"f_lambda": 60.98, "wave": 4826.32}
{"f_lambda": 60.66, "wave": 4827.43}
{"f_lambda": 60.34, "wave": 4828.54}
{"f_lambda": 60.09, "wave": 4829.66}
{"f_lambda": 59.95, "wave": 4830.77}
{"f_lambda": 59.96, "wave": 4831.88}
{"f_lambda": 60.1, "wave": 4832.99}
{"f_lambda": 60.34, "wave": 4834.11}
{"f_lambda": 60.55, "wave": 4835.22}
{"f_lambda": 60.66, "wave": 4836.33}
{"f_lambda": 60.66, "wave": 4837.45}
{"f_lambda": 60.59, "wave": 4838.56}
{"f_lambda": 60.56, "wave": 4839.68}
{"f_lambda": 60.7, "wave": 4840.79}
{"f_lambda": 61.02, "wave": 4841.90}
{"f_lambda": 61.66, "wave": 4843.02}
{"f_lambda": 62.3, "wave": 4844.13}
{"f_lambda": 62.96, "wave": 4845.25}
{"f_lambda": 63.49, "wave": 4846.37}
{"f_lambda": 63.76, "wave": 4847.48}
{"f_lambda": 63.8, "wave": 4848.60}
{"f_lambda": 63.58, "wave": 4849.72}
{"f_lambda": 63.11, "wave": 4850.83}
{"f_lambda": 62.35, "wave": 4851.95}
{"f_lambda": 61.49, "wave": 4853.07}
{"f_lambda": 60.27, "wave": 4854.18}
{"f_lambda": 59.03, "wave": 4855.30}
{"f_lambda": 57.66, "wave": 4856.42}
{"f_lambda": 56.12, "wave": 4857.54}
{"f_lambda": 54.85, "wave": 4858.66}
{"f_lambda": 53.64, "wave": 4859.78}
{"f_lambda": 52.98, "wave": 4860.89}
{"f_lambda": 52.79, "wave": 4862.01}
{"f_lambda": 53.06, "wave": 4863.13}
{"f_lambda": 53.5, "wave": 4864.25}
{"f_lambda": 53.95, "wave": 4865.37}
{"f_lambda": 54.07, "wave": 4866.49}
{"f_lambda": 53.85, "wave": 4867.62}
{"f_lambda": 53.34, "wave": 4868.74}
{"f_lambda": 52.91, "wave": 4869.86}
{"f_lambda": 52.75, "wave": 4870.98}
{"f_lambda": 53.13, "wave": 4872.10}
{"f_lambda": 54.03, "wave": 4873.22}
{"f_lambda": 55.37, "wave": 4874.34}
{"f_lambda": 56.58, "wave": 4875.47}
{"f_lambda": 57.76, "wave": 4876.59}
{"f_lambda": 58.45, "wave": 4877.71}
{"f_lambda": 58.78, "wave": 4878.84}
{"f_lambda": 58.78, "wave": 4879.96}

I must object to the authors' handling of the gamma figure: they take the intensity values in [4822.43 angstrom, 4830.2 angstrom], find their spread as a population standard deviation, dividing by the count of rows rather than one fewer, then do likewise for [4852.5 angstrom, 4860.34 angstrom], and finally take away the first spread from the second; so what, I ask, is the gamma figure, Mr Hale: 1.8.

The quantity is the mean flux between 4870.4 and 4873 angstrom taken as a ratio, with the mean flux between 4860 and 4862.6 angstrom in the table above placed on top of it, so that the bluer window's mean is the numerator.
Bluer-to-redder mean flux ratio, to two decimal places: 1.00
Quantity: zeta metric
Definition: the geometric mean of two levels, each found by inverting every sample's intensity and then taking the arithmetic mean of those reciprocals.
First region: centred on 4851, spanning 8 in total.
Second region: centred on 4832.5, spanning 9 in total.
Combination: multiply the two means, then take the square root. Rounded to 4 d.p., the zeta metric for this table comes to 0.0163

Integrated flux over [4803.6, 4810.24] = 417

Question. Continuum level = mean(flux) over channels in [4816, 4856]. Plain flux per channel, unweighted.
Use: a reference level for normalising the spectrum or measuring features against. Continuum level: 61.9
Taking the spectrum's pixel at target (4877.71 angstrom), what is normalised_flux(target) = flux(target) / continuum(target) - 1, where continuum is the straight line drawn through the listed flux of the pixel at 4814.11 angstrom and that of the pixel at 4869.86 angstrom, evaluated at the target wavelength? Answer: 0.14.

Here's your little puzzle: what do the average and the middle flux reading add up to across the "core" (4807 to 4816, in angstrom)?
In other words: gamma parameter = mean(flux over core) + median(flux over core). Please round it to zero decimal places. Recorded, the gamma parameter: 126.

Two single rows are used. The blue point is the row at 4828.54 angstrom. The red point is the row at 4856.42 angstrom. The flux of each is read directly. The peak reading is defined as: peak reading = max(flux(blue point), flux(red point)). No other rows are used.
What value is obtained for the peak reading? 60.3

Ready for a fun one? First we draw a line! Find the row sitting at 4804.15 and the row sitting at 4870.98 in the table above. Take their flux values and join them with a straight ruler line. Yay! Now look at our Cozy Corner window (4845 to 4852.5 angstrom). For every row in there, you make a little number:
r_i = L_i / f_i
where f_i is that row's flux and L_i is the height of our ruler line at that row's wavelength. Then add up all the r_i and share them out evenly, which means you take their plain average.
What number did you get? 0.89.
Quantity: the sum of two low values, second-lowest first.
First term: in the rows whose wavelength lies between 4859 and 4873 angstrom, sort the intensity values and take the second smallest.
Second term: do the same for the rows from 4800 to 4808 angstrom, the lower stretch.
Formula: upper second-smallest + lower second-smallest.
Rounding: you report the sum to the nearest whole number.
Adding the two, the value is 116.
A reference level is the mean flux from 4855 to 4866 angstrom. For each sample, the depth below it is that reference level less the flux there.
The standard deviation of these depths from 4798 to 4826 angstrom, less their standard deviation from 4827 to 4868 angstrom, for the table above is -2.5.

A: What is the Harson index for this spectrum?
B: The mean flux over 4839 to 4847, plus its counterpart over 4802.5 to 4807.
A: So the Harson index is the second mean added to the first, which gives 125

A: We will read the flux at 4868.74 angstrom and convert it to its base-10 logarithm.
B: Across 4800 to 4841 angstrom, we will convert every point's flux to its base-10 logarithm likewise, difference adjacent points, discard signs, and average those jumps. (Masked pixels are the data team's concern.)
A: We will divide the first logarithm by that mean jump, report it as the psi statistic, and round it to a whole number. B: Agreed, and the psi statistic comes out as 871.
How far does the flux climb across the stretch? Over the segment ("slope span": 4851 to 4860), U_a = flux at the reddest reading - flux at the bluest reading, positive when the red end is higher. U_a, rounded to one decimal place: -8.7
